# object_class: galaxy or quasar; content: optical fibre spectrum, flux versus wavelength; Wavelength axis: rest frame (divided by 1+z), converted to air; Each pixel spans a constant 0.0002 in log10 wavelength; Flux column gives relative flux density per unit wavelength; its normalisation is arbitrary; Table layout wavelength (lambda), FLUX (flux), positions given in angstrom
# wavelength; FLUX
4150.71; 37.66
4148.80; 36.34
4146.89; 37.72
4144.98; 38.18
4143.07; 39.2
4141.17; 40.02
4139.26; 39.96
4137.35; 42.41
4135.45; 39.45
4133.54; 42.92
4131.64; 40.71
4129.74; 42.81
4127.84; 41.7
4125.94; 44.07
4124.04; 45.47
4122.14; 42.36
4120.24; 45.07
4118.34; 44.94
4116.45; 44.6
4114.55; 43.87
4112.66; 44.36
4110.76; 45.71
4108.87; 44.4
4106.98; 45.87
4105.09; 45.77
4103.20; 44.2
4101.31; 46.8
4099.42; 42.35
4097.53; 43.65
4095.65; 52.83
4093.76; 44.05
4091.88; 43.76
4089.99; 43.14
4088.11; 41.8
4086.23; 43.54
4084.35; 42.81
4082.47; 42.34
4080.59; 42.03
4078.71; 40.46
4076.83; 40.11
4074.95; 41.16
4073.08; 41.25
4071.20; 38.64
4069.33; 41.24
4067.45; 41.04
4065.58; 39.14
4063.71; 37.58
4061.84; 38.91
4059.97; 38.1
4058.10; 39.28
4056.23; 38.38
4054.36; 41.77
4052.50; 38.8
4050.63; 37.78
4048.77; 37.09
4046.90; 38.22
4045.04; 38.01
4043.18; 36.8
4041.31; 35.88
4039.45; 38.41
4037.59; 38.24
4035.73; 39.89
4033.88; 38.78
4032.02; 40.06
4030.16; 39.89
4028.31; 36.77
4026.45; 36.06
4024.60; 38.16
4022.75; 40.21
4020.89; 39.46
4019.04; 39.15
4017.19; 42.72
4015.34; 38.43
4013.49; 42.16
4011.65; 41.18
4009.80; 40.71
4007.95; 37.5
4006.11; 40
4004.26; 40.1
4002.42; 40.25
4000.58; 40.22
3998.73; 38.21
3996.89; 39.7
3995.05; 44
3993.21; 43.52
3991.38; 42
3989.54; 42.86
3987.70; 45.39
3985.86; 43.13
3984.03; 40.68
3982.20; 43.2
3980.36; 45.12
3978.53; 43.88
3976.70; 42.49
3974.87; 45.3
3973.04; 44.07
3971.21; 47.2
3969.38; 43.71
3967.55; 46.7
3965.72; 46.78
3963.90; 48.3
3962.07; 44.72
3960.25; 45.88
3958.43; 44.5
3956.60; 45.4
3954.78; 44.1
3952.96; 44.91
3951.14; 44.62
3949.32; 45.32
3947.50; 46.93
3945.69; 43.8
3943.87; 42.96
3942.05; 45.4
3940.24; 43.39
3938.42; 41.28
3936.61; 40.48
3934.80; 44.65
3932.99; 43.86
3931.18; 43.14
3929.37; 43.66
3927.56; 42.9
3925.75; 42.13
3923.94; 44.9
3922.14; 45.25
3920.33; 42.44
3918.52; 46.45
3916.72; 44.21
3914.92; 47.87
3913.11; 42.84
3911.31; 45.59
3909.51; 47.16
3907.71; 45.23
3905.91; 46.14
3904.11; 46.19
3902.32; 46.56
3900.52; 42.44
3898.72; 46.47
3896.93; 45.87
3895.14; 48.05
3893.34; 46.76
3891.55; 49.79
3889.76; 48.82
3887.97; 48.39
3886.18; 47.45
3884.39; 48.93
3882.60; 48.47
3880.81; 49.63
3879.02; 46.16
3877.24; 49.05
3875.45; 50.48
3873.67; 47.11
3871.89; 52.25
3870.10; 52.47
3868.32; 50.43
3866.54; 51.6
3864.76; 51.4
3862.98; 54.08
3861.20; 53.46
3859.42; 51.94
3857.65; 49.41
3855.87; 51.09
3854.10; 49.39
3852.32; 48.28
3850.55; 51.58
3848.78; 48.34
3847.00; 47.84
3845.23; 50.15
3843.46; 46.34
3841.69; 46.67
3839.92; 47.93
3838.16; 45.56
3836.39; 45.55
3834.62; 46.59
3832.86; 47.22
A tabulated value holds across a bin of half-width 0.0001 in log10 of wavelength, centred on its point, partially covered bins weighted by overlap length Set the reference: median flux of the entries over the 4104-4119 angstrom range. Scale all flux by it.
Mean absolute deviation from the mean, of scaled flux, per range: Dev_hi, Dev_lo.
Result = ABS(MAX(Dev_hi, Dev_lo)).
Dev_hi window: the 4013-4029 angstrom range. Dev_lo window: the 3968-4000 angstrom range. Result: 0.038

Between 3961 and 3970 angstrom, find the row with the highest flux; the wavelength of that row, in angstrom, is 3963.90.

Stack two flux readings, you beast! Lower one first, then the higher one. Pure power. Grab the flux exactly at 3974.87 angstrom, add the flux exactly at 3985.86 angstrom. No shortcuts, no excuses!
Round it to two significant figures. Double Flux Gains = 88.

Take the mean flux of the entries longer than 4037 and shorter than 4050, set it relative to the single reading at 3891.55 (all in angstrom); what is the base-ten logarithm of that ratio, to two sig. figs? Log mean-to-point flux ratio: -0.12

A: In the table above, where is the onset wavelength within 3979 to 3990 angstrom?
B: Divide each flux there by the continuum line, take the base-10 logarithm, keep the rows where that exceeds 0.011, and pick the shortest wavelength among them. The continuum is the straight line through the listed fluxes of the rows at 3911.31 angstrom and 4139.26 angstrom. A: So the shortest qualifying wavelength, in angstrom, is 3980.36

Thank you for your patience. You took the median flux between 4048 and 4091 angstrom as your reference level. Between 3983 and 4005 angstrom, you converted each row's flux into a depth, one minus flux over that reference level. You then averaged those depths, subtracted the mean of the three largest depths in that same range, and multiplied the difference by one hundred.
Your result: -5.8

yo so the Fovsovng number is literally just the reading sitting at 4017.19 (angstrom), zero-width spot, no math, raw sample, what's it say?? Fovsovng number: 42.72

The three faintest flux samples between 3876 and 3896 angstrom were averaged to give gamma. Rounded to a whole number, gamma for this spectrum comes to 47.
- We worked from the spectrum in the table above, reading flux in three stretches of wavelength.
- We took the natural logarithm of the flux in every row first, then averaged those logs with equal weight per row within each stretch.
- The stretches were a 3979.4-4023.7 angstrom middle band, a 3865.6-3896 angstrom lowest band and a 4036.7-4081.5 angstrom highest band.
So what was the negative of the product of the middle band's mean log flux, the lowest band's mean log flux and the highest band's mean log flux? -53.1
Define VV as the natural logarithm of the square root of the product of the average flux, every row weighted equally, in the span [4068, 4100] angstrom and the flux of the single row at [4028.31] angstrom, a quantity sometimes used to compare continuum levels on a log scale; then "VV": 3.68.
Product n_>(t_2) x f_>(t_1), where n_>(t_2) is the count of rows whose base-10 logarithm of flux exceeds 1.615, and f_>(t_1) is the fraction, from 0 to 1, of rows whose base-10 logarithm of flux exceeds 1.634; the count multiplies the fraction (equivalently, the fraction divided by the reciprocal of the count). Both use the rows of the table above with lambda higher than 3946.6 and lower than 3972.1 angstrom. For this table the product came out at 14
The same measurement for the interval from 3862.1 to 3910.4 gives 26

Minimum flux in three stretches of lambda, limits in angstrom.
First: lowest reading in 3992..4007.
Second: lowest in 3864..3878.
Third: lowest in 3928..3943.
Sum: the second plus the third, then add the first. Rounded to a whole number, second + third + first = 126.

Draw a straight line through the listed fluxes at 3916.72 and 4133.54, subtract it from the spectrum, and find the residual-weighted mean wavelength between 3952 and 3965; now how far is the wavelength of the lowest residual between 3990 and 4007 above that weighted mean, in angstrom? 38.1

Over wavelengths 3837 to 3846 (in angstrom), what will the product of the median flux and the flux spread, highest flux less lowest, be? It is 214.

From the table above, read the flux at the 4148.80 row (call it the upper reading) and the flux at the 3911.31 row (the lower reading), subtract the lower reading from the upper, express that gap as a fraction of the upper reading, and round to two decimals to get -0.25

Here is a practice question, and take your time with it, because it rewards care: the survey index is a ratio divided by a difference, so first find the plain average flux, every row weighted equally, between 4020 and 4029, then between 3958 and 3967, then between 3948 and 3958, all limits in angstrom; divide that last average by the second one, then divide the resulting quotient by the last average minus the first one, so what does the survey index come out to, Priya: 0.14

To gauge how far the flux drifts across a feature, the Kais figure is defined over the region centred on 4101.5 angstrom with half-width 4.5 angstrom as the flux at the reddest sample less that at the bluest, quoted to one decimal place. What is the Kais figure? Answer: 2.1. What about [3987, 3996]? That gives -1.4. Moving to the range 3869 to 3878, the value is -3.4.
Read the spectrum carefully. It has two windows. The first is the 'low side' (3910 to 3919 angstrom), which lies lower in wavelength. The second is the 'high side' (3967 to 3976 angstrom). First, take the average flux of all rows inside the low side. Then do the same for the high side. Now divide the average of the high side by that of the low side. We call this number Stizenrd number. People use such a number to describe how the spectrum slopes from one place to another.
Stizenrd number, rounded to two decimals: 1.00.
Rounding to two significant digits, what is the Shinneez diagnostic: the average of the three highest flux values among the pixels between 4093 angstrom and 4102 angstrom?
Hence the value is 48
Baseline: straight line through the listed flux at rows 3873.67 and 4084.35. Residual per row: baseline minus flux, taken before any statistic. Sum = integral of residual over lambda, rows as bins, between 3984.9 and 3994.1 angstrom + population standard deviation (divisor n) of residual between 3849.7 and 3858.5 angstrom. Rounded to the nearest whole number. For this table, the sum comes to 14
